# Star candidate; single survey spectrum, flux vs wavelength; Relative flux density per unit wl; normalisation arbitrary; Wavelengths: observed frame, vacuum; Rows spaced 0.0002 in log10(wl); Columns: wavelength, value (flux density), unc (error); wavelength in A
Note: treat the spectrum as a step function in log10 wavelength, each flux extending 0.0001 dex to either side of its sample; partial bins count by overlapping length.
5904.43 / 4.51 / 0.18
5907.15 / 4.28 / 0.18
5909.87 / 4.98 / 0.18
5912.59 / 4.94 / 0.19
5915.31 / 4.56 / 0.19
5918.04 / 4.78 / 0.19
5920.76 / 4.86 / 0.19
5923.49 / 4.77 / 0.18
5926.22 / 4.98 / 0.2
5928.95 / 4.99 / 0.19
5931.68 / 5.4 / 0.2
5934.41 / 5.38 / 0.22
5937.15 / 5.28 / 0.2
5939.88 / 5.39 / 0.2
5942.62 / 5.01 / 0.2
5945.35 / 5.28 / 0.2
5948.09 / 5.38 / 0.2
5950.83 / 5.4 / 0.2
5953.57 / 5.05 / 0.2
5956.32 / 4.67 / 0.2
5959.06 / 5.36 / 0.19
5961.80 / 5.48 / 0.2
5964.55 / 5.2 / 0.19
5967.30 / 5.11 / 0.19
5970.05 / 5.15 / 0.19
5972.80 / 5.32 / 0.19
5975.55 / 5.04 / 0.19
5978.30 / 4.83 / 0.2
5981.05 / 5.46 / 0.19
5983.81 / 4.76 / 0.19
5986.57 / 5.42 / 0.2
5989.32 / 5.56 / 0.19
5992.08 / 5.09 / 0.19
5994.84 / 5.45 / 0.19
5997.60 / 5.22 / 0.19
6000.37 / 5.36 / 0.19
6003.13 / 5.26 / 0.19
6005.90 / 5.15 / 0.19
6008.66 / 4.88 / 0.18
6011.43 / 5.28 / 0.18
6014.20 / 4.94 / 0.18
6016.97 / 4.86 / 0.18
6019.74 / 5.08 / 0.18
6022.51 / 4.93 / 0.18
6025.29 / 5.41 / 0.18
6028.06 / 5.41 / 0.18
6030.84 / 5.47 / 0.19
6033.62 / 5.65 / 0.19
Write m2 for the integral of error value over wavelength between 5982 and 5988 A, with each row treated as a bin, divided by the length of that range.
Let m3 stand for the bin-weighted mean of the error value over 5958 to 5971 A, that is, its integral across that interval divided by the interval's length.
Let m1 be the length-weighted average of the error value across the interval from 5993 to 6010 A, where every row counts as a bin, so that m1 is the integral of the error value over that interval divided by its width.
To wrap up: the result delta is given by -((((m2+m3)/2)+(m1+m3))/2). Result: -0.287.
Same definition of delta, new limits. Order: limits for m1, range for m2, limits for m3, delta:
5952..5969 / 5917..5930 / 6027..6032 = -0.284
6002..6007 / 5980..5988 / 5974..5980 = -0.289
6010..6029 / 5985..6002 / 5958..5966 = -0.283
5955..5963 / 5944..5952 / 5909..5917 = -0.289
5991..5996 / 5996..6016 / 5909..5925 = -0.282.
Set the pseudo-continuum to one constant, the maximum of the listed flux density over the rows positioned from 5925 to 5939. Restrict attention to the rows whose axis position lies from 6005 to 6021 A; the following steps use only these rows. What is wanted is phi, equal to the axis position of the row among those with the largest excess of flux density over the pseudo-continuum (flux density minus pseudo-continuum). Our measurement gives 6011.43 A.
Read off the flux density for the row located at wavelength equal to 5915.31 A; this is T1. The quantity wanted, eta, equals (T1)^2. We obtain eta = 21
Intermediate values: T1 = 4.56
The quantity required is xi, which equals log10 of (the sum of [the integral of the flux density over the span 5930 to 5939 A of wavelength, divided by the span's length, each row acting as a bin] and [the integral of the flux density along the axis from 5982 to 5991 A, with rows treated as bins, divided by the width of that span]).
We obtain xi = 1.025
